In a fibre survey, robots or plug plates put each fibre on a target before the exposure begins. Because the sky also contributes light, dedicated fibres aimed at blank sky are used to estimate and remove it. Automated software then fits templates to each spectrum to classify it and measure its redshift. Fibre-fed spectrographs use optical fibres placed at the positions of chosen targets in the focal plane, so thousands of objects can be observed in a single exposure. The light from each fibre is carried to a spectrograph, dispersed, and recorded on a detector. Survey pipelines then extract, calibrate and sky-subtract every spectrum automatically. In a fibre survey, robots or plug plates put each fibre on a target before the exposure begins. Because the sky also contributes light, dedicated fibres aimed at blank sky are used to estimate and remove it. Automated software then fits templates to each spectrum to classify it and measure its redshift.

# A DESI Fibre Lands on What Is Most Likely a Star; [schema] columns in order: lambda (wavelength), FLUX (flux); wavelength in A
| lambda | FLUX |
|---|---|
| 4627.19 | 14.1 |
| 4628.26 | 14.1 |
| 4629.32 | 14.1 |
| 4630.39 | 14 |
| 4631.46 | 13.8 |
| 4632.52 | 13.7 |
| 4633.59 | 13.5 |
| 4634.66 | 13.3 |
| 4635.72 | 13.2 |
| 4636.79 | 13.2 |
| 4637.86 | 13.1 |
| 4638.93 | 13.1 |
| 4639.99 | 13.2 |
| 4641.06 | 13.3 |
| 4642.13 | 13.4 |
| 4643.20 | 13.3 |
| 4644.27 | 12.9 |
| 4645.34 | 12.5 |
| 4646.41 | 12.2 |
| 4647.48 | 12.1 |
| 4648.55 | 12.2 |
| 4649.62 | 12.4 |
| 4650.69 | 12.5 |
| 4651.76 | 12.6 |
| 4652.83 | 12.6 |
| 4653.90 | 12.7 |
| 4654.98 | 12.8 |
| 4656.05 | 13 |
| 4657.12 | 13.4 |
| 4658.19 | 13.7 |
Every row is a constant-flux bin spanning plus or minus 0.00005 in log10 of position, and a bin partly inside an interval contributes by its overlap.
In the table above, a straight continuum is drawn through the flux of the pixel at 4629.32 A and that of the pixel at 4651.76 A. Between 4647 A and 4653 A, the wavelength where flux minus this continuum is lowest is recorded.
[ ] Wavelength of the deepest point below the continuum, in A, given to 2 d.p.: 4647.48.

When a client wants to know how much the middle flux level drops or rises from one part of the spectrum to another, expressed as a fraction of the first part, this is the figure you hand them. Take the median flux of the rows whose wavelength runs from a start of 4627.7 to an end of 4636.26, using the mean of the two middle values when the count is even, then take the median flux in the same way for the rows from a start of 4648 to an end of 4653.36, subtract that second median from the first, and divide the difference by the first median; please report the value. 0.091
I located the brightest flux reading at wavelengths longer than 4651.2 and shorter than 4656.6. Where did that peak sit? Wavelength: 4656.05 A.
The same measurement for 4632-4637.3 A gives 4632.52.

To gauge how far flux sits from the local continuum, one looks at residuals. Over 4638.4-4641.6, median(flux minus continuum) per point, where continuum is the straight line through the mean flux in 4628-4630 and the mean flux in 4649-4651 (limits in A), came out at 0.0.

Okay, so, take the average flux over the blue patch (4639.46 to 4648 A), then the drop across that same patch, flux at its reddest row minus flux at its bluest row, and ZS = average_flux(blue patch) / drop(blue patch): -12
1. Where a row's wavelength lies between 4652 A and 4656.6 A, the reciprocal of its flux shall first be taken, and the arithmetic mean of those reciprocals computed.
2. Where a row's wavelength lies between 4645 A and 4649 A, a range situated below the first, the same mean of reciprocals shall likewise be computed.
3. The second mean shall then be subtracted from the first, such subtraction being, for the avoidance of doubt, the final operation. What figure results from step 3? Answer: -0.0034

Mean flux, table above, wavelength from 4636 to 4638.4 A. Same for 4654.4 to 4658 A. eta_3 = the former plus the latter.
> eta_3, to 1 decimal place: 26.2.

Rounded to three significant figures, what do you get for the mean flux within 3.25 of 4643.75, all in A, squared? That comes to 167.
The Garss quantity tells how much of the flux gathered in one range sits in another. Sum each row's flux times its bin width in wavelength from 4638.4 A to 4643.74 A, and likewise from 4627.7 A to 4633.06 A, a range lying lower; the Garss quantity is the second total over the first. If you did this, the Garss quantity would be 1.05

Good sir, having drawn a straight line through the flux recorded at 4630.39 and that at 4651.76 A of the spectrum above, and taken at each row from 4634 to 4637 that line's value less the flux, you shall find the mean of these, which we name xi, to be 0.42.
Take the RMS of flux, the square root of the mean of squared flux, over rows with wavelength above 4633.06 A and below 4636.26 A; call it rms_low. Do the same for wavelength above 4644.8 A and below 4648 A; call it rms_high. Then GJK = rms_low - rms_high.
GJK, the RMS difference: 1.1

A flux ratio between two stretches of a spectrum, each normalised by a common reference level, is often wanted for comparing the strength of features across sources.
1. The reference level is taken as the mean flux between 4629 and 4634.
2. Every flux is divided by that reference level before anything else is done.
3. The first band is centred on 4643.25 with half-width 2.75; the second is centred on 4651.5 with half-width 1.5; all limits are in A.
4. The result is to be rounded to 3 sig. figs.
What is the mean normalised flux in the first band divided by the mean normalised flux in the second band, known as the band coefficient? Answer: 1.04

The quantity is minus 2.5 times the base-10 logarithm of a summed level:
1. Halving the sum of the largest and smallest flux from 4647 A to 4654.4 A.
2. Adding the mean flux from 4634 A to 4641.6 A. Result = -3.52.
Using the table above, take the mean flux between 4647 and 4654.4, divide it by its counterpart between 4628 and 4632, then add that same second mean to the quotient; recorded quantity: 14.9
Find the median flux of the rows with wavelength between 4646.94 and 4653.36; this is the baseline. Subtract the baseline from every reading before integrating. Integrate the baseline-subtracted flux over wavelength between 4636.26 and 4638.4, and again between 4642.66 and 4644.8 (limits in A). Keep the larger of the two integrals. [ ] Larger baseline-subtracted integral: 1.5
